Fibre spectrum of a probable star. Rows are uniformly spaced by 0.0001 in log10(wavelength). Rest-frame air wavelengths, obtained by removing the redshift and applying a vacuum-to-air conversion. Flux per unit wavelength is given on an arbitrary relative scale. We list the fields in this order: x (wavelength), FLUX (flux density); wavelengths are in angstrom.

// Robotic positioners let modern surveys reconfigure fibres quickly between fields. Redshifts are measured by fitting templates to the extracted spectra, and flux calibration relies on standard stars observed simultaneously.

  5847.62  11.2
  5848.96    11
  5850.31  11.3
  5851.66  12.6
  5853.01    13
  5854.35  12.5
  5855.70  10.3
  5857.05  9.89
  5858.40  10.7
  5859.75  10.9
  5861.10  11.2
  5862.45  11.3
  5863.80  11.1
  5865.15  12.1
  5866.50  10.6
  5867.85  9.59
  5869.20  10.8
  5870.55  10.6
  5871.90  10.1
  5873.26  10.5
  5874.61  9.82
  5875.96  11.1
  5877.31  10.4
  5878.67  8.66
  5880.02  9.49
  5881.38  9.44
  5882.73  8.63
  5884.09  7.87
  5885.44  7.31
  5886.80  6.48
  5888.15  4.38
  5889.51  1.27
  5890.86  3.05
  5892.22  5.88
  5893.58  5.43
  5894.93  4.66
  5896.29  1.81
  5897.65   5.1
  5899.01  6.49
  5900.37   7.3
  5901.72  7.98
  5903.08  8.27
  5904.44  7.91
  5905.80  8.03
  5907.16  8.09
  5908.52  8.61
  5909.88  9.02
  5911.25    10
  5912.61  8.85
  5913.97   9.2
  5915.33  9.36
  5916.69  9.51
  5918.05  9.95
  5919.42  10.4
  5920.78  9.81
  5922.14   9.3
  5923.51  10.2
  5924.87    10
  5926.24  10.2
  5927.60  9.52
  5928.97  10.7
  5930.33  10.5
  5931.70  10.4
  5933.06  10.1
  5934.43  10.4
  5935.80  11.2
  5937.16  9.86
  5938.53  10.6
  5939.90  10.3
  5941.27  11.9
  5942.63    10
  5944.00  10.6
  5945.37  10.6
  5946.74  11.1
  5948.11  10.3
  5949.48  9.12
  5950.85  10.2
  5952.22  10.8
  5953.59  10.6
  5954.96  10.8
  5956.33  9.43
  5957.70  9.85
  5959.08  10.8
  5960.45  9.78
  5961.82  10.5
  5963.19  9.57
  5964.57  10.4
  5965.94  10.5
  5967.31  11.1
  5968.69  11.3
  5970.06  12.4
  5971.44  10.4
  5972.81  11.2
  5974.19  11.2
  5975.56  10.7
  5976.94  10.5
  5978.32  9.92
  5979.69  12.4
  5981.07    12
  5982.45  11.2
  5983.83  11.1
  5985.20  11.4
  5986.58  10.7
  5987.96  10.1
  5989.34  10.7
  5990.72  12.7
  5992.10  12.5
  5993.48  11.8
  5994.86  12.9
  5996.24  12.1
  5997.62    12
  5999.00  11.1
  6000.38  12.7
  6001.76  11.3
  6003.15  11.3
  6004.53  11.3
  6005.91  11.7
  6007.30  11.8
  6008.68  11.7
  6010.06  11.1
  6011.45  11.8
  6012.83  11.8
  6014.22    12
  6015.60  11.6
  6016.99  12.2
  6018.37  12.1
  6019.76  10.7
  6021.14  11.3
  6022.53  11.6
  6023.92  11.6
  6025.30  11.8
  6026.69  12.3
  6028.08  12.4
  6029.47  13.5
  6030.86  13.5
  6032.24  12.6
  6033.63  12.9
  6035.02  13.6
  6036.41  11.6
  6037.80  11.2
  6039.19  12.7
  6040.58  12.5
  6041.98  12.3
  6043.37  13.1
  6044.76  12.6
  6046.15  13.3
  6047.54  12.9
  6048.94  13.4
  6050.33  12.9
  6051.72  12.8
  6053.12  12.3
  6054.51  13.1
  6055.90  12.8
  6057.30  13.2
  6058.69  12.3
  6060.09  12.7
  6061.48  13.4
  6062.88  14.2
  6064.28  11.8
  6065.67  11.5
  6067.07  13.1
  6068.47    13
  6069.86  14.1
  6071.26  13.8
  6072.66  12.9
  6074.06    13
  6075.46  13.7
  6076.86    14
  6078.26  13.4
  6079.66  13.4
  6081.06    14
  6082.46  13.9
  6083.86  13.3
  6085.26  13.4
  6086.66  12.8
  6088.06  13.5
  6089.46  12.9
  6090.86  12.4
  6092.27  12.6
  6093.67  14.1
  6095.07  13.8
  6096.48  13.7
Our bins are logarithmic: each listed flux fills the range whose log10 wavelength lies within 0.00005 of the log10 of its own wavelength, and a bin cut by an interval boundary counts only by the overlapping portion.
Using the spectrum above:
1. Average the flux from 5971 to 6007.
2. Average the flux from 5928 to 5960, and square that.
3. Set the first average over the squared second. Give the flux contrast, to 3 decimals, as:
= 0.105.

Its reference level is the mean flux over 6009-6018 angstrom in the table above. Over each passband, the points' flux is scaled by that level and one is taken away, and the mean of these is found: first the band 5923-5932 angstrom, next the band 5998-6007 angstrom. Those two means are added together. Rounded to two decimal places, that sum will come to -0.15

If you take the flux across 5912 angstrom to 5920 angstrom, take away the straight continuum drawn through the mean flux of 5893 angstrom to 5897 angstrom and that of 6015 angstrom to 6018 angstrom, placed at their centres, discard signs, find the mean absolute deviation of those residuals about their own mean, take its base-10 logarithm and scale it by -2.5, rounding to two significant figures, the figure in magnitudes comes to 1.3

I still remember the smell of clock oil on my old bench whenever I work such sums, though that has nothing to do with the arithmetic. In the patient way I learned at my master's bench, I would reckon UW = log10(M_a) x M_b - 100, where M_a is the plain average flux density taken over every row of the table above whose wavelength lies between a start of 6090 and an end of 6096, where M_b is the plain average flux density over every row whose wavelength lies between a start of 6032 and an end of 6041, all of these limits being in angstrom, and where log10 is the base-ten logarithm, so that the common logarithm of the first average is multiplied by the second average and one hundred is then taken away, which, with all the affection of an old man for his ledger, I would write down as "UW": -86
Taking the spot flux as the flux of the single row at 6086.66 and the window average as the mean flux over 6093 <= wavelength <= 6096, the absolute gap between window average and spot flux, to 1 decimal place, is 1.1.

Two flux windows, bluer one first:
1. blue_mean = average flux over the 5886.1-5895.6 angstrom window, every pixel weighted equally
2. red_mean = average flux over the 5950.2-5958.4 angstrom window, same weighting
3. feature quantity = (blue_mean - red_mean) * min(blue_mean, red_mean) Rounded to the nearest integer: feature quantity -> -26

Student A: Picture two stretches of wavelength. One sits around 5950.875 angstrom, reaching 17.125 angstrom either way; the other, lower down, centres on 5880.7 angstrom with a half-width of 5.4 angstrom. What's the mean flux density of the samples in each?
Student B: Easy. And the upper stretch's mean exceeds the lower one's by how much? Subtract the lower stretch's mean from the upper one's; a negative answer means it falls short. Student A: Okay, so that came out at 1.3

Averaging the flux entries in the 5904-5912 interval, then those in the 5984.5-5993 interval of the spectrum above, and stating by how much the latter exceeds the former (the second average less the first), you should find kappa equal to 2.7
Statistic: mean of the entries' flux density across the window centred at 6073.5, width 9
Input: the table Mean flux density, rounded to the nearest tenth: 13.6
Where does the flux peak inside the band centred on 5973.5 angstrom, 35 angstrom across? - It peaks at 5990.72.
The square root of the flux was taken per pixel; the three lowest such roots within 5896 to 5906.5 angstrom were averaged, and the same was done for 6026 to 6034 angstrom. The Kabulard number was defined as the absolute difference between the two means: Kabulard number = 1.48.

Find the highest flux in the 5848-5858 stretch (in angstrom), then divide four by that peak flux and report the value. 0.31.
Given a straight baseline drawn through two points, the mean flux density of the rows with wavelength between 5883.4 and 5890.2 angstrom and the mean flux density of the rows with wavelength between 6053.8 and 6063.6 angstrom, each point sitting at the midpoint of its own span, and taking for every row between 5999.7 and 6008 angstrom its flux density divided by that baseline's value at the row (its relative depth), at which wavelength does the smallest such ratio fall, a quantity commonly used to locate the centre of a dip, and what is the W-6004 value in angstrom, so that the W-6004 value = 6004.53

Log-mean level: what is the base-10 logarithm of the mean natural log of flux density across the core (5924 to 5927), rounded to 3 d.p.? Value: 0.364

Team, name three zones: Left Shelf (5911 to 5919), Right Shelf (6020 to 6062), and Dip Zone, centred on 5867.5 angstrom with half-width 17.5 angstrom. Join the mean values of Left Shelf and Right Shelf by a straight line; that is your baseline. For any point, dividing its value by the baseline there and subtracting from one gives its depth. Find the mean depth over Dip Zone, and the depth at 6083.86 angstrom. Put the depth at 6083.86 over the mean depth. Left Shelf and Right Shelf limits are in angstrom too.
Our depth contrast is -0.1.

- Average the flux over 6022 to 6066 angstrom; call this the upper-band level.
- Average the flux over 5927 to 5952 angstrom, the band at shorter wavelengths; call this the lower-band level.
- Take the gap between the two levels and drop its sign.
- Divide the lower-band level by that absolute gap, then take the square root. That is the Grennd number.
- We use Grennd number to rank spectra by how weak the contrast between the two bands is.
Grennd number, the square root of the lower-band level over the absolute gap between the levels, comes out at 2.16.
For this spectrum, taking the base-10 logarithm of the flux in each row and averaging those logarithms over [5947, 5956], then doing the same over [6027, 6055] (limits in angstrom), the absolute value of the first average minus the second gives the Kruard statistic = 0.09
